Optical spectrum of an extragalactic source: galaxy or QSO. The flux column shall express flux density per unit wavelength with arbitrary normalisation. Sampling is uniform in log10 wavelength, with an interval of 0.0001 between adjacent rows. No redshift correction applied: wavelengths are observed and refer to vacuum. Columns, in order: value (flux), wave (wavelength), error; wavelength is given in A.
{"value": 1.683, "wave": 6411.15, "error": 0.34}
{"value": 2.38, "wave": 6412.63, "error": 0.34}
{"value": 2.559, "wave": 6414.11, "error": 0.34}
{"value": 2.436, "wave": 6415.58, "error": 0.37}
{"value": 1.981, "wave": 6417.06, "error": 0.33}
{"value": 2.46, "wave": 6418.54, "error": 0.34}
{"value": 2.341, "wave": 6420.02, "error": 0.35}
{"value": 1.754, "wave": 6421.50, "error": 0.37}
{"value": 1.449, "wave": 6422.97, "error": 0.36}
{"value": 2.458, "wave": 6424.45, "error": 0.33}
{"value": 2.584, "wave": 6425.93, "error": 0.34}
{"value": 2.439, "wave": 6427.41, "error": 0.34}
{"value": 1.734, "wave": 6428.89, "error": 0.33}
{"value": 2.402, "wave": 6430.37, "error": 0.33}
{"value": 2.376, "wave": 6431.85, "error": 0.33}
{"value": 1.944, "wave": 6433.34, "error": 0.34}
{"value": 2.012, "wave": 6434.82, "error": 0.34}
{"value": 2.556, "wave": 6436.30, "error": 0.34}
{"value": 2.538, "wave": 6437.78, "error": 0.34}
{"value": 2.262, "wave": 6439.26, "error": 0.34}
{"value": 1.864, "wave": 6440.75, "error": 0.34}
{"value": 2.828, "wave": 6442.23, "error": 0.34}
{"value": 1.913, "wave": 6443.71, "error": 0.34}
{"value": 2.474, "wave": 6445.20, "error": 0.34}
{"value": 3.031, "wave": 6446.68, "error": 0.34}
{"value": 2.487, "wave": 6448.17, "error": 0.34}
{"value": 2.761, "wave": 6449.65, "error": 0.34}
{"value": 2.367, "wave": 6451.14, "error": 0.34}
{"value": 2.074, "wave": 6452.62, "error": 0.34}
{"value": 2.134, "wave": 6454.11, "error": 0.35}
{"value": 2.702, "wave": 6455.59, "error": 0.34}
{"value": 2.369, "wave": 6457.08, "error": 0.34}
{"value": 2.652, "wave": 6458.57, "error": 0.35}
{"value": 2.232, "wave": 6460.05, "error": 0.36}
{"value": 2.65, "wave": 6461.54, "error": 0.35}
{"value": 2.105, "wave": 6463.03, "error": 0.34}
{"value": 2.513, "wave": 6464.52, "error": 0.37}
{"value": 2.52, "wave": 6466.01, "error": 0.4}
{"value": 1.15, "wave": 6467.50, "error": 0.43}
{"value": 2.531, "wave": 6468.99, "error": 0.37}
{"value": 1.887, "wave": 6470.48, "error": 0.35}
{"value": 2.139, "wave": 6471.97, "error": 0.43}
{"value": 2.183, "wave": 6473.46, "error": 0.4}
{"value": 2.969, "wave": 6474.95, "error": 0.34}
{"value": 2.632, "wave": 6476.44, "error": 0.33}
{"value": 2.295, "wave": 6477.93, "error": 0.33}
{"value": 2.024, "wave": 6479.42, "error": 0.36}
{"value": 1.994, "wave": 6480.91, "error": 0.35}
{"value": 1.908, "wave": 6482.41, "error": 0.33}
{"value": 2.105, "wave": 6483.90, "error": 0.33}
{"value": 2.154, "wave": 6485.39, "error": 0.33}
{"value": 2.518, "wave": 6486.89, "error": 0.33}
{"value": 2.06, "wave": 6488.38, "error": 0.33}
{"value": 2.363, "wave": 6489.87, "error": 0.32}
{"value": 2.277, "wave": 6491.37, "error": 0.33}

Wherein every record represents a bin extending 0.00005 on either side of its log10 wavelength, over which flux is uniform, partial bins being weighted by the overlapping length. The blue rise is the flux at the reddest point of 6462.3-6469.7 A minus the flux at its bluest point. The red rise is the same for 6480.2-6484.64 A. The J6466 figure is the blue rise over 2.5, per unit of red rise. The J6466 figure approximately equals 1.5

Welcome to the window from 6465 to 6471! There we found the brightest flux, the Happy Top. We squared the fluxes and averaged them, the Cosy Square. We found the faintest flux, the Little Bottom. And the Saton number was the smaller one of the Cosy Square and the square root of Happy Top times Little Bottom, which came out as 1.71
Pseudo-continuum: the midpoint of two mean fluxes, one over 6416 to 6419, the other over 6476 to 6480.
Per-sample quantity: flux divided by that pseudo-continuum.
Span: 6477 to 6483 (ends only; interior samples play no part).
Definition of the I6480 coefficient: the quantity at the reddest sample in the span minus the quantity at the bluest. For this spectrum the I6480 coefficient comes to -0.17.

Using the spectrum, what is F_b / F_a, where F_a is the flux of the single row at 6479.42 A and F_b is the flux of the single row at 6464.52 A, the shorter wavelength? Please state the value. 1.24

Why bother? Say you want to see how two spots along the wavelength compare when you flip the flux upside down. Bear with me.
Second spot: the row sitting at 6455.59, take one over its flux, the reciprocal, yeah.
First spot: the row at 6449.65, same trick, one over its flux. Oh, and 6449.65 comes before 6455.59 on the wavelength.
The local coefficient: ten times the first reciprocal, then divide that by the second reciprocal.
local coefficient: 9.8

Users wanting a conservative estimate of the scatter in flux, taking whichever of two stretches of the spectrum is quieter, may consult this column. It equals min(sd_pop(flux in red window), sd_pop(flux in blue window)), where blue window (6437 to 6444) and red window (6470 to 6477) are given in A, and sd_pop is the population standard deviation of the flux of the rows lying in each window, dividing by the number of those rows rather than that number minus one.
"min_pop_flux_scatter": 0.37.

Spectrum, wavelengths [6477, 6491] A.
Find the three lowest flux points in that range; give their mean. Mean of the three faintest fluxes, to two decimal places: 1.98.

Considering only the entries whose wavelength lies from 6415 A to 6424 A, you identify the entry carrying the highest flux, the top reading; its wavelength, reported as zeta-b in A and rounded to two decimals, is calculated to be 6418.54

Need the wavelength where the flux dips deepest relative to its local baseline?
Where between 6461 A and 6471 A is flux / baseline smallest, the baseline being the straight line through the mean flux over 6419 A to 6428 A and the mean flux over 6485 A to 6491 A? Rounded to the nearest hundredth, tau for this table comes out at 6467.50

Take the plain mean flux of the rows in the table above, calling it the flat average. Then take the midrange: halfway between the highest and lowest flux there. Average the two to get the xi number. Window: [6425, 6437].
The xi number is 2.21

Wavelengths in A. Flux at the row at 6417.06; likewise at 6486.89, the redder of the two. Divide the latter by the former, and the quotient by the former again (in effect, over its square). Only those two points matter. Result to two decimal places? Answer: 0.64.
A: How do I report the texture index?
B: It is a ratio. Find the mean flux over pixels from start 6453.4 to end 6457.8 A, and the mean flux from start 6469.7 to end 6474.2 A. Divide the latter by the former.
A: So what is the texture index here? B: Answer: 0.86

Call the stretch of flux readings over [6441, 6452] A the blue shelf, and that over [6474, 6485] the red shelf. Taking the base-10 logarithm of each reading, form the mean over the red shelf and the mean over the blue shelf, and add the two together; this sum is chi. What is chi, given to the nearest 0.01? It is 0.75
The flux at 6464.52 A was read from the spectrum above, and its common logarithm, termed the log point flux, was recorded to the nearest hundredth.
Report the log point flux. 0.40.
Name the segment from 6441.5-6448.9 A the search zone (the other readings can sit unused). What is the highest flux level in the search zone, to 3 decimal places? 3.031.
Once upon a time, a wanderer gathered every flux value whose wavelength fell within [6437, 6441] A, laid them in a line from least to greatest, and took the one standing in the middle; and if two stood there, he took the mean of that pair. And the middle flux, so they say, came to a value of 2.26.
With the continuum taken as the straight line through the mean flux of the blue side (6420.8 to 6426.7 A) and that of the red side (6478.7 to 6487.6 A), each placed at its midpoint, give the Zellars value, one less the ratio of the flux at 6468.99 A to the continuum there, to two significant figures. -0.20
